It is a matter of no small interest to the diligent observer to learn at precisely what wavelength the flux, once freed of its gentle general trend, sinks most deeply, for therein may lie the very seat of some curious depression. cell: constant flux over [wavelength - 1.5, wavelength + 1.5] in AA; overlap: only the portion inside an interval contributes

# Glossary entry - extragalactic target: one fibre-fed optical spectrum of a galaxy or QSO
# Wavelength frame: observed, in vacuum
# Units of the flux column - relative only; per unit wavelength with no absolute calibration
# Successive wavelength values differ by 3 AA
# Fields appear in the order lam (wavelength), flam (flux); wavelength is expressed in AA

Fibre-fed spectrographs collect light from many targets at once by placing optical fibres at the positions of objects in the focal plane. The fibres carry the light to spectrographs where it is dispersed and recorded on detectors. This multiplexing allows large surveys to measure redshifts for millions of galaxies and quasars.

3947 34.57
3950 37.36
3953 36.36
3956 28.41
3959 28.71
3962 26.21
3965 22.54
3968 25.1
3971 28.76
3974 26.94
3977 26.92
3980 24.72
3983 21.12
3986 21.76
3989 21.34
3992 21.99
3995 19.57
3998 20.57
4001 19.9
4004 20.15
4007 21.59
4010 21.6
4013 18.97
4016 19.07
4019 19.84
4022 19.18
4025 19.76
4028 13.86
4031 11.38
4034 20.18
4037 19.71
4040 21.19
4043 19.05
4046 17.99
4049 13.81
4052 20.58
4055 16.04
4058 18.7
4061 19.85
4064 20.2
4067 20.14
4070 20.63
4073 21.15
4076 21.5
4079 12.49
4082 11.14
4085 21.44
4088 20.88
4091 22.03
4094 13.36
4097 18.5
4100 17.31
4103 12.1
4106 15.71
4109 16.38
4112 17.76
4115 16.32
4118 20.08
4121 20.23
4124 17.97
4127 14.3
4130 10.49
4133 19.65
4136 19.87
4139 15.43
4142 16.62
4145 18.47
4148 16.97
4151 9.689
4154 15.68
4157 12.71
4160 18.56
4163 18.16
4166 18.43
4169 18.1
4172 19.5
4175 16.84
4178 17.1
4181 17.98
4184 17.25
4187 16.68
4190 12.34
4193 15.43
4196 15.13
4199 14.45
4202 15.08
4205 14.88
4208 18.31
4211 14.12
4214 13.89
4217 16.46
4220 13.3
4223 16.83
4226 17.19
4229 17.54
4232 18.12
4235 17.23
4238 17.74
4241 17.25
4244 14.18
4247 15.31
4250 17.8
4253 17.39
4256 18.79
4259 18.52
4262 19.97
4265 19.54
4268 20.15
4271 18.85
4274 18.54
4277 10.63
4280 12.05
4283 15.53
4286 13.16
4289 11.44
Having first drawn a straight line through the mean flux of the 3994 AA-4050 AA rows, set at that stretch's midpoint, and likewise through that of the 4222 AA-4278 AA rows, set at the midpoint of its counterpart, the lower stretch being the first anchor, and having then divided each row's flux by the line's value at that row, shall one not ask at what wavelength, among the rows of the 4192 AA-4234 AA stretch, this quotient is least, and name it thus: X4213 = 4220 AA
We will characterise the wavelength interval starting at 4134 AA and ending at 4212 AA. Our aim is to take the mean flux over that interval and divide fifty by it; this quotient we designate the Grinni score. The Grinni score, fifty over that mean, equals 3.1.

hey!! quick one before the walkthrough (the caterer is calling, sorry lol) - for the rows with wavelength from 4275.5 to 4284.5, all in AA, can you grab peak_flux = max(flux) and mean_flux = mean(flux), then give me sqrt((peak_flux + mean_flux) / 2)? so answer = 3.76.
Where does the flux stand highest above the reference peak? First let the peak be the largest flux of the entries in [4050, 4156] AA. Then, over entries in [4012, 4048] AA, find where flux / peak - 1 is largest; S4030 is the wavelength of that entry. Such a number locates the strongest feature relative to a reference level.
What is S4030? 4040 AA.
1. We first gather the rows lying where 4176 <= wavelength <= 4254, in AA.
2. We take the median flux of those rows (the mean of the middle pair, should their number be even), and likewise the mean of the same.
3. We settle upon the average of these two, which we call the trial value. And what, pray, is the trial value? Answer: 16.4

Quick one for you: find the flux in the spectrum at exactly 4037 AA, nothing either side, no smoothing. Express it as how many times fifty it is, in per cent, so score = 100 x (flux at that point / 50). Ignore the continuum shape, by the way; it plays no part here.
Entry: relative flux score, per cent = 39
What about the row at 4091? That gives 44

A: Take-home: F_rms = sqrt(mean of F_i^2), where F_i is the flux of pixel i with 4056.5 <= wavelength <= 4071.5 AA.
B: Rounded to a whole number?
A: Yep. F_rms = 20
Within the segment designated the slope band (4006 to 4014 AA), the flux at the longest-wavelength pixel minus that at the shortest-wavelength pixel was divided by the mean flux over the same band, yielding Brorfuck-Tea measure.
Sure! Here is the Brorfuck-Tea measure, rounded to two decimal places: -0.13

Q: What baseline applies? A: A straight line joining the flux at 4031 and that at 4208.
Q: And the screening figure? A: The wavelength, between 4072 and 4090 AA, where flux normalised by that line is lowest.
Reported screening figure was 4082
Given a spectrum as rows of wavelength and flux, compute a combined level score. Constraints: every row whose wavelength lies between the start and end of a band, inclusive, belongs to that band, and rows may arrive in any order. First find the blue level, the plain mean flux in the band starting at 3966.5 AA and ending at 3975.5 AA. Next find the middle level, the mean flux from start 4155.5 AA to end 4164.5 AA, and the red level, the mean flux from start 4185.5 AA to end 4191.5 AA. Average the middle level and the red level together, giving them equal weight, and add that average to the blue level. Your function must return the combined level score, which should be 42.4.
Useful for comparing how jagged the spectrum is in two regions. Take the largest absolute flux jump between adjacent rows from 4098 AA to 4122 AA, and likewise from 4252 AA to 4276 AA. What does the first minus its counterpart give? 4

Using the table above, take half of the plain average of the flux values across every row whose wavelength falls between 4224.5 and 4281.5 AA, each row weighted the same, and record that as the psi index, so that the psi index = 8.6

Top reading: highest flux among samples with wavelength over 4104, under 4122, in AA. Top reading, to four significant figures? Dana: 20.23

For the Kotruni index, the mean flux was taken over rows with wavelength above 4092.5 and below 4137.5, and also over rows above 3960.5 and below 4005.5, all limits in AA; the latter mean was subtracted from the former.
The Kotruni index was -6.5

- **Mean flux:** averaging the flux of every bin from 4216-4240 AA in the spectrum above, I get 16.8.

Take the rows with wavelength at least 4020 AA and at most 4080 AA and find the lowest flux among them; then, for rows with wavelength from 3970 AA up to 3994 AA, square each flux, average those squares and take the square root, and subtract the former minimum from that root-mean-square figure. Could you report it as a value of 13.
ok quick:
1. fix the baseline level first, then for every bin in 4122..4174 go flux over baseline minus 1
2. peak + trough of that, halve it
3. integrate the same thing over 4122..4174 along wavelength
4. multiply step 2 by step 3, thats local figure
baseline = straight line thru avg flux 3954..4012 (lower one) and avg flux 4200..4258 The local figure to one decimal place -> 1.2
